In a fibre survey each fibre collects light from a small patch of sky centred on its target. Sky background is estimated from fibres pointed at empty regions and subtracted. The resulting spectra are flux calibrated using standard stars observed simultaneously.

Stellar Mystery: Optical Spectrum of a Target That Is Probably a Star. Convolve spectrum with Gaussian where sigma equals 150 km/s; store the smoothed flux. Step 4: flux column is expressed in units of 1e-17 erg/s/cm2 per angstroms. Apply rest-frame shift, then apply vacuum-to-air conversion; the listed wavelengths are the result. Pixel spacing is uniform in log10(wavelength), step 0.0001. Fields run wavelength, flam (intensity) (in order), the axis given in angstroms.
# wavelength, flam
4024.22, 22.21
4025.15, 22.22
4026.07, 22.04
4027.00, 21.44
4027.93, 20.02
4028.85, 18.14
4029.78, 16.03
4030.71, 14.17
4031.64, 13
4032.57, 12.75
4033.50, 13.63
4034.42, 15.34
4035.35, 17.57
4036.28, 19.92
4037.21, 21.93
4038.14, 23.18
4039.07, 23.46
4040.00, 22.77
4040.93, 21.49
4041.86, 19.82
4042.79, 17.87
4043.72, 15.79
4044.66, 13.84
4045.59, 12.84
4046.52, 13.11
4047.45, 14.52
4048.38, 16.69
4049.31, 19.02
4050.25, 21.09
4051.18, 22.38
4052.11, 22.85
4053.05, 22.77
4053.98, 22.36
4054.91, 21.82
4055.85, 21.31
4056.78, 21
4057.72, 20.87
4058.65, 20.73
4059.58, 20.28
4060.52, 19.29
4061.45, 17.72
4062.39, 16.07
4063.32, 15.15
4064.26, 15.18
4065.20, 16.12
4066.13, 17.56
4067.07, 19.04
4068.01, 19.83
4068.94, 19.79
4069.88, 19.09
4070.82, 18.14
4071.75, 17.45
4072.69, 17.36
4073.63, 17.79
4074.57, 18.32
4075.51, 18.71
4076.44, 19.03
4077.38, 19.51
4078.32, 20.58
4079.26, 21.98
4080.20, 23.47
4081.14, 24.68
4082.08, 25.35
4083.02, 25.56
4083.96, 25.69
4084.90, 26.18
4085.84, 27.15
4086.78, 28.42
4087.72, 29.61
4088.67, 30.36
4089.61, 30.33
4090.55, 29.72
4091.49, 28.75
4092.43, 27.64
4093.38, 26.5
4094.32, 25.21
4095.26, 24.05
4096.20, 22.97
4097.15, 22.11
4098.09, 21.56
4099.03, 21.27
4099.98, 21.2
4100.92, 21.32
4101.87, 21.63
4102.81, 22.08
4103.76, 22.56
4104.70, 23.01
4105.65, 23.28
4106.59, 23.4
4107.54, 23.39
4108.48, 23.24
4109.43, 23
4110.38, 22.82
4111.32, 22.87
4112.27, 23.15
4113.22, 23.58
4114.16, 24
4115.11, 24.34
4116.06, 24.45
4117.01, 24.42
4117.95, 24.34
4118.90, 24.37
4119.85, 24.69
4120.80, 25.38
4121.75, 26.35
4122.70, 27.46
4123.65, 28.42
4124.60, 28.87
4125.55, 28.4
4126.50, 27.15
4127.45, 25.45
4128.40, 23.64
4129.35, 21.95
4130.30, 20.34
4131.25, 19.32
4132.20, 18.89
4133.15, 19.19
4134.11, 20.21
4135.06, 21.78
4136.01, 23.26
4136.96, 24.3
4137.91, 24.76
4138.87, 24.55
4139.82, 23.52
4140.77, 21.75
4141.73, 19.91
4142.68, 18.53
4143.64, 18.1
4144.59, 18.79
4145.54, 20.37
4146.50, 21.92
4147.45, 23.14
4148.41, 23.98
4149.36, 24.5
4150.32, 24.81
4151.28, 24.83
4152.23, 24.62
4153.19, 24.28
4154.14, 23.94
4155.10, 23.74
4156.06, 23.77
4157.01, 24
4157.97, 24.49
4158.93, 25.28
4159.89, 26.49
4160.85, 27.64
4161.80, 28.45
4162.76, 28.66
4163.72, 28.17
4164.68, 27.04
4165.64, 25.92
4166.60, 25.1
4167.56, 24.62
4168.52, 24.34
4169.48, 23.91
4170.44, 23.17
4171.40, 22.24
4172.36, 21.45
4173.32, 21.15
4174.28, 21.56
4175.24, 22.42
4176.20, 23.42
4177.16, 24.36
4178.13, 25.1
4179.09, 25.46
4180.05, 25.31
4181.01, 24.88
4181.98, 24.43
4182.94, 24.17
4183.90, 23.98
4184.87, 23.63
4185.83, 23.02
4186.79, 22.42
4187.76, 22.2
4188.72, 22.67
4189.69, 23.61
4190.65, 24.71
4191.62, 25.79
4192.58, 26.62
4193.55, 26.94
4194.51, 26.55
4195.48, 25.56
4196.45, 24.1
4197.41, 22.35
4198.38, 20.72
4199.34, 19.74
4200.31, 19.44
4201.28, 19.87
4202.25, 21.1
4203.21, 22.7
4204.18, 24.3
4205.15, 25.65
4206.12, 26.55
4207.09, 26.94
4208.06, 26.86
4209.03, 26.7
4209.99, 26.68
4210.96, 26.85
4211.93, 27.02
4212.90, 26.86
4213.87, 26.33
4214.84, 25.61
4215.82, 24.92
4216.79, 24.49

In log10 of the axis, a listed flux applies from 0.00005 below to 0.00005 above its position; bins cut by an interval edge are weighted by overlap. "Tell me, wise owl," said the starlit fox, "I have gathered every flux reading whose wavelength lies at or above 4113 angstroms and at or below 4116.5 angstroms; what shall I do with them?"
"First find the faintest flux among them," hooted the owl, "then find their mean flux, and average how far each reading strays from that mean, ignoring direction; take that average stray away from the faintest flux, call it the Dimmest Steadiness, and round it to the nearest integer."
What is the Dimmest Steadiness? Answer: 23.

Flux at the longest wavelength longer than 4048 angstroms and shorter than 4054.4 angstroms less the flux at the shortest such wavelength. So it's 5.7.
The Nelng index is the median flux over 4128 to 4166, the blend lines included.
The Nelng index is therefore 23.9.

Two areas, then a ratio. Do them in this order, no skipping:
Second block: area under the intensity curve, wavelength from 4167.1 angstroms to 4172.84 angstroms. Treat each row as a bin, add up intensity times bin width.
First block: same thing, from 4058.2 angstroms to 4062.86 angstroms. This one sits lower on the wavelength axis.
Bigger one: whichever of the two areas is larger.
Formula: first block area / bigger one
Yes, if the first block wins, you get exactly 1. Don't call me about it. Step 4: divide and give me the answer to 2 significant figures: 0.66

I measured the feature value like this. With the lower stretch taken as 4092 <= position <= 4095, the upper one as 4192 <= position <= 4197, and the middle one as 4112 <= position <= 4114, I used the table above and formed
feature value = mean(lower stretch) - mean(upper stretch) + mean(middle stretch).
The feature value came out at 23.9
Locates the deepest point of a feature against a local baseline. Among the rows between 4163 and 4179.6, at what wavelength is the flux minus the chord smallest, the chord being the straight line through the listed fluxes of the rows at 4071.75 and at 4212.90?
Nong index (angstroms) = 4173.32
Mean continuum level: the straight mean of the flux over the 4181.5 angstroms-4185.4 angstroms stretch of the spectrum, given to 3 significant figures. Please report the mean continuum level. 24.1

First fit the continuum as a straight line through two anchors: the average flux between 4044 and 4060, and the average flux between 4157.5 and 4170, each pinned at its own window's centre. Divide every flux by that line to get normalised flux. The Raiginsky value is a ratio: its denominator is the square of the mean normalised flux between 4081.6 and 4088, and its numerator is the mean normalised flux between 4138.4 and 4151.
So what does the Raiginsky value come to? 0.55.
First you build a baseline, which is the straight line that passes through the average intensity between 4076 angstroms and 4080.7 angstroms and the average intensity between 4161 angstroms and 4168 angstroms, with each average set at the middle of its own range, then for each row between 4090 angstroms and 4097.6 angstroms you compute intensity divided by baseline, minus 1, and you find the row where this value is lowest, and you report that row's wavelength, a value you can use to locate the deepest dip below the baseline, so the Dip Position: 4097.15 angstroms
